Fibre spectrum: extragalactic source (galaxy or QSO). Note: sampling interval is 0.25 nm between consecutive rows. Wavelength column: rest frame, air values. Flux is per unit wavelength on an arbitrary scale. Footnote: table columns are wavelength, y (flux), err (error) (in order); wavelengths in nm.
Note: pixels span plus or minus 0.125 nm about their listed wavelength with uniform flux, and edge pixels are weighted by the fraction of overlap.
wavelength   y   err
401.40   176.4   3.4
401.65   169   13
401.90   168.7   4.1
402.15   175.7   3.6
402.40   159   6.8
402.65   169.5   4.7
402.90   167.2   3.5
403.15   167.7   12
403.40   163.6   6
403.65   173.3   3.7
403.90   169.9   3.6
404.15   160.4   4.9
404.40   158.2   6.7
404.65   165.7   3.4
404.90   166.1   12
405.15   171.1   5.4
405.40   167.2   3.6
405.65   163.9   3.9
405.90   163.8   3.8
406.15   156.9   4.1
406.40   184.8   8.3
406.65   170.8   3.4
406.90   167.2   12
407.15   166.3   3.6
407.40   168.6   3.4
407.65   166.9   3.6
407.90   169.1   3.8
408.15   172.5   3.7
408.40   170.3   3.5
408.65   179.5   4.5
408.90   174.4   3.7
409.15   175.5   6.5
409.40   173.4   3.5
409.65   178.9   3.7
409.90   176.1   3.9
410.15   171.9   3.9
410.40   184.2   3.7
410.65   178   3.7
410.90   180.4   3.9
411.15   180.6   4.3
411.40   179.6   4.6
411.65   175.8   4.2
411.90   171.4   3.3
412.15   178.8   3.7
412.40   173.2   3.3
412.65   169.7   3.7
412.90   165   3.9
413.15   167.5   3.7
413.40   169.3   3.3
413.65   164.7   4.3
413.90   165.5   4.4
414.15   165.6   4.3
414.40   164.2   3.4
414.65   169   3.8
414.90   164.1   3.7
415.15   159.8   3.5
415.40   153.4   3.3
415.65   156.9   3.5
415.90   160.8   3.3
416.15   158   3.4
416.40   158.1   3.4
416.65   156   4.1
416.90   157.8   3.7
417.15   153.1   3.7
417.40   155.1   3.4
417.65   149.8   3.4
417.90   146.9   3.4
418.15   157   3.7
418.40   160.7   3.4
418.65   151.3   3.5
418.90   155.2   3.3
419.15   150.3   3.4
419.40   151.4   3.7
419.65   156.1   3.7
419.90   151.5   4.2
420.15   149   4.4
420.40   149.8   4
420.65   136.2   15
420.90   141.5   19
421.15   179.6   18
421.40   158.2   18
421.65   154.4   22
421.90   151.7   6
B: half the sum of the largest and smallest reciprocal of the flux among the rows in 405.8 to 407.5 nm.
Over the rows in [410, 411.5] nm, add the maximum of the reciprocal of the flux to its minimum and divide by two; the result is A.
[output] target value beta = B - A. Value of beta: 0.0003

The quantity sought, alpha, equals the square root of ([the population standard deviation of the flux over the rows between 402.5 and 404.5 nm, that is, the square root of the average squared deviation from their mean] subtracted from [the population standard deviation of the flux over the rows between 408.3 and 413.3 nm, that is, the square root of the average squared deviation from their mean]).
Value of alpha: 0.2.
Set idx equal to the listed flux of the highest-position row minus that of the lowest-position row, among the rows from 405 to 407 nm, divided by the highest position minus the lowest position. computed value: -2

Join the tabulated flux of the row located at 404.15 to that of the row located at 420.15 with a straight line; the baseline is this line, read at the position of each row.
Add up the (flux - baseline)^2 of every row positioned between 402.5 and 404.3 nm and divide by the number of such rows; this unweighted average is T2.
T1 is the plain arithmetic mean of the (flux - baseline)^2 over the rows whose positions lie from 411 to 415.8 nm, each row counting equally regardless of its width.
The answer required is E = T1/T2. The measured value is 4.3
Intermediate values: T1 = 244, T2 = 56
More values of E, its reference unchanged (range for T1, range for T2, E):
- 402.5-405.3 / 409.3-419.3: 0.3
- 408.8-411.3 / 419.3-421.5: 3.1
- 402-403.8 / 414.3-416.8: 0.9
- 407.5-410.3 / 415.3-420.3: 11.2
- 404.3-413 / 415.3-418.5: 8.4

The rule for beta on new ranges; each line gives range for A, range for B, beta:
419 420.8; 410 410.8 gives -0.0013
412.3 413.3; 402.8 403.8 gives 0.0000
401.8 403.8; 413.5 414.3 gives 0.0001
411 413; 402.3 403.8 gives 0.0002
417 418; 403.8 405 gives -0.0005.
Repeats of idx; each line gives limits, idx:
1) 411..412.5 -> -6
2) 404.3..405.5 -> 9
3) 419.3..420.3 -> -3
